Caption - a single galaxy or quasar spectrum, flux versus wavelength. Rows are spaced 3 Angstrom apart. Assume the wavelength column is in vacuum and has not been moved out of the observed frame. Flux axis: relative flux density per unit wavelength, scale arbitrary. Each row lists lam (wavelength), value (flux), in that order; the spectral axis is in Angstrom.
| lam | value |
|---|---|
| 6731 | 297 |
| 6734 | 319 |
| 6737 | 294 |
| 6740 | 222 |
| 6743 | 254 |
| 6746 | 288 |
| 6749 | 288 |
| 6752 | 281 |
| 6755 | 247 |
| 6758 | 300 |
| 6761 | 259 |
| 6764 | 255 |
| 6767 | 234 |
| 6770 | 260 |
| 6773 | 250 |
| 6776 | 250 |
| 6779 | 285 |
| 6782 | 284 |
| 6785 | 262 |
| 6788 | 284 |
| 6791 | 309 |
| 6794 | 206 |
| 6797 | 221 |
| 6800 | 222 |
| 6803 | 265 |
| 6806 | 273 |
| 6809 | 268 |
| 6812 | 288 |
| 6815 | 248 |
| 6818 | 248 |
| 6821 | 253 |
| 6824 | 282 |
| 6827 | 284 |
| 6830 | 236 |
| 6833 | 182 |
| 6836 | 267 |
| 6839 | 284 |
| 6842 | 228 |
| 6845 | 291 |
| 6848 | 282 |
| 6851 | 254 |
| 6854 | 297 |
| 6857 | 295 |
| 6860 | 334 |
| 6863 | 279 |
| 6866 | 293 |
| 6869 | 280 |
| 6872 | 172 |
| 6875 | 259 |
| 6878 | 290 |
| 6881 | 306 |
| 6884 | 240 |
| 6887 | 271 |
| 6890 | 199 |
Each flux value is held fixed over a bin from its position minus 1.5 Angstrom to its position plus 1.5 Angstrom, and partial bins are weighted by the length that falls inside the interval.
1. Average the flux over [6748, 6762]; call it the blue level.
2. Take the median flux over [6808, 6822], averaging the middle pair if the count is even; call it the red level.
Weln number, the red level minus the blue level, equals -22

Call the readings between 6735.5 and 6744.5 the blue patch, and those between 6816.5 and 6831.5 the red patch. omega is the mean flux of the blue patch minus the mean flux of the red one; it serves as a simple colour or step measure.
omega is -4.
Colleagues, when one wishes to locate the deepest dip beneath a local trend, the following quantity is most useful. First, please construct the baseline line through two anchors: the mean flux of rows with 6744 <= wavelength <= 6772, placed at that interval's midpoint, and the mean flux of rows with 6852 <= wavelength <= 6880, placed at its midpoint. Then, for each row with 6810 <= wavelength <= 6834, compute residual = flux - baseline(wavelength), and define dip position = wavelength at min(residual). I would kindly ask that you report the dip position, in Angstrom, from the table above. 6833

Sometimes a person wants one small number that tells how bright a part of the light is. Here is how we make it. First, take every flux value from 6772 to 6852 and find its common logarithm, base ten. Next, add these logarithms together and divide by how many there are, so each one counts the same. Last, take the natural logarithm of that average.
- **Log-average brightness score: 0.880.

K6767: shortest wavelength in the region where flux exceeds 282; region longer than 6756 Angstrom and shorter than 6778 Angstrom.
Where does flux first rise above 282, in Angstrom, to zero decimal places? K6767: 6758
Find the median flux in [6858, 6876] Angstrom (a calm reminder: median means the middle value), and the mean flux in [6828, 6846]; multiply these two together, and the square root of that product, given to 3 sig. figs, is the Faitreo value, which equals 263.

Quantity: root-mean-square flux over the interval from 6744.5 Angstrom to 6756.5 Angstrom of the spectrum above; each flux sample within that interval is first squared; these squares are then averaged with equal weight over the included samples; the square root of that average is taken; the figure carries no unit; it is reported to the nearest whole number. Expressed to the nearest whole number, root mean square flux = 277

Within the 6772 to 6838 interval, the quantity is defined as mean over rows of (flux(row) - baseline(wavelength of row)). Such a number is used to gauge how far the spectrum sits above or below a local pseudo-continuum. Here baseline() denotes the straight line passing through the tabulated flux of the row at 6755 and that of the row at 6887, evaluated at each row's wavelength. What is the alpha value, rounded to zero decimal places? 2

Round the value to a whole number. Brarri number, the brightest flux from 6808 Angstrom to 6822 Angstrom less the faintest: 40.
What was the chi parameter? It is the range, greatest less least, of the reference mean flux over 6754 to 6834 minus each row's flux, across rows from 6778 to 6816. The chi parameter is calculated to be 103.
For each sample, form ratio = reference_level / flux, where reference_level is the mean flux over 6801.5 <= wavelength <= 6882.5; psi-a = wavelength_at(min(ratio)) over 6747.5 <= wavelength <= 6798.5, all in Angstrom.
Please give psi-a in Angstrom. 6791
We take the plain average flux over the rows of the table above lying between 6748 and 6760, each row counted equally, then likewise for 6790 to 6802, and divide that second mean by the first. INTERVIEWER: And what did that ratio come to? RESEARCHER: 0.86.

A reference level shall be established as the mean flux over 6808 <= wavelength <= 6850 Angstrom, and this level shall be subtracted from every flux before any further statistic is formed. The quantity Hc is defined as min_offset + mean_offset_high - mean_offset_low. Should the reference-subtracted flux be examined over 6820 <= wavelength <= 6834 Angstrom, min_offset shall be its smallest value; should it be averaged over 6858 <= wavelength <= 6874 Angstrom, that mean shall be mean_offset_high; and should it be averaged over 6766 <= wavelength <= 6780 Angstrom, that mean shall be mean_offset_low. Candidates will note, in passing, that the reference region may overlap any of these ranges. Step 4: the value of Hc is -62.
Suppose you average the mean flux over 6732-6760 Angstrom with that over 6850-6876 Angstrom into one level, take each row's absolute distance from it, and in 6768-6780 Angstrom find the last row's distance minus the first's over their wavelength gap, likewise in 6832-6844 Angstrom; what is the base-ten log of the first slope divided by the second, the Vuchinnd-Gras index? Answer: -0.9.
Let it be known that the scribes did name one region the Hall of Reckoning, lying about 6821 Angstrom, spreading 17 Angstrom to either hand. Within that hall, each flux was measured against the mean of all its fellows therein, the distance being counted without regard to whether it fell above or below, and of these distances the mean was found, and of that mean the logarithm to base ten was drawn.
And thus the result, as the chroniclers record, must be 1.33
